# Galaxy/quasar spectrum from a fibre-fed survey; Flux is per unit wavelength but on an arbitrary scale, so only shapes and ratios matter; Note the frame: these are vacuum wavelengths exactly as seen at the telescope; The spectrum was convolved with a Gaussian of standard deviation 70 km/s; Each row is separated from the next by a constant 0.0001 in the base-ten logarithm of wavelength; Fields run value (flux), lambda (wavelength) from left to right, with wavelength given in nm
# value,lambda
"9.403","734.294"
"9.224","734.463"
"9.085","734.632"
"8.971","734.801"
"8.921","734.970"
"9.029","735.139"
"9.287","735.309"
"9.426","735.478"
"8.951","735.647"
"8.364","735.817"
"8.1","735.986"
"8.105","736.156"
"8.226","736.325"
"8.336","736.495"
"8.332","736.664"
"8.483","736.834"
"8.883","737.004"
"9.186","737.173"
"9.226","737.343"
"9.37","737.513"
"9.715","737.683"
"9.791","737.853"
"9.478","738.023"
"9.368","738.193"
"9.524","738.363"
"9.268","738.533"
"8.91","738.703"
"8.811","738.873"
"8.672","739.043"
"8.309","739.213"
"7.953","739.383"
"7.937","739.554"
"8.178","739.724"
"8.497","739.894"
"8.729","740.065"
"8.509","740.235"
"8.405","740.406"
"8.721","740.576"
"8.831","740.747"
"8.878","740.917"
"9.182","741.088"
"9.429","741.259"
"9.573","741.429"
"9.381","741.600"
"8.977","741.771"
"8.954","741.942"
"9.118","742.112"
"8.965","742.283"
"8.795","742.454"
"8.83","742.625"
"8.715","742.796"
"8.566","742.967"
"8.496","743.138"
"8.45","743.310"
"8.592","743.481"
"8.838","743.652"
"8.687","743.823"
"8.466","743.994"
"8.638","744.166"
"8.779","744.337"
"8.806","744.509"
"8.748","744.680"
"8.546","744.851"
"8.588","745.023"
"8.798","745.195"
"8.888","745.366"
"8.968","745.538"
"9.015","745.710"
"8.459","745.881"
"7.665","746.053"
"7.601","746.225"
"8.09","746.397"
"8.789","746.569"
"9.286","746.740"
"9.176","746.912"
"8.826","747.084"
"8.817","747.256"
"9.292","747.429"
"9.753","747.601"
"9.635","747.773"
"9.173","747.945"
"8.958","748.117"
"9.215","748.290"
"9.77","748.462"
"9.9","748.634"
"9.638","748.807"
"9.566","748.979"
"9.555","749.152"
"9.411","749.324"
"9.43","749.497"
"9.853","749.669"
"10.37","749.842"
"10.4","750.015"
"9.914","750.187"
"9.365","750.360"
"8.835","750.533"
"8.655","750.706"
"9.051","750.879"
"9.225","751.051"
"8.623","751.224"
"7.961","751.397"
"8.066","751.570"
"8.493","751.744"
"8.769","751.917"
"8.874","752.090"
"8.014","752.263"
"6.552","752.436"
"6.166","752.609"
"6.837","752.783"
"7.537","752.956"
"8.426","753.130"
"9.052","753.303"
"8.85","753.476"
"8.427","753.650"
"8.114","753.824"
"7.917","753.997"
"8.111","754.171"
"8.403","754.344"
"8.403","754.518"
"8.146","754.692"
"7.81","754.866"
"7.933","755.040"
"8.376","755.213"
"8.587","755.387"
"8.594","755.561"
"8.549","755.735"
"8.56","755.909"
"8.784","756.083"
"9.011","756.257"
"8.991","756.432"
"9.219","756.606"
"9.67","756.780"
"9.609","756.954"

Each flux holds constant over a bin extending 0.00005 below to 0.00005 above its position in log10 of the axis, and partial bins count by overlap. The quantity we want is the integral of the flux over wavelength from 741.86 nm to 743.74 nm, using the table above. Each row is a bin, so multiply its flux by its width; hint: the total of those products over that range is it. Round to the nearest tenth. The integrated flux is 16.5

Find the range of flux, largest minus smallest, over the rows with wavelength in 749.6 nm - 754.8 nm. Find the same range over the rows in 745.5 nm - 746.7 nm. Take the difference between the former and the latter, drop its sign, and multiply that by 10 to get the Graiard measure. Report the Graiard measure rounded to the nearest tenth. 28.2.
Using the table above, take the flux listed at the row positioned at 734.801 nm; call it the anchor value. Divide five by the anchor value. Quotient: 0.557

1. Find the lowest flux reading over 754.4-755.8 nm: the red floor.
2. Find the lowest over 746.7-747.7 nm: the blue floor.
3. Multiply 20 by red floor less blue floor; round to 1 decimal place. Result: -20.1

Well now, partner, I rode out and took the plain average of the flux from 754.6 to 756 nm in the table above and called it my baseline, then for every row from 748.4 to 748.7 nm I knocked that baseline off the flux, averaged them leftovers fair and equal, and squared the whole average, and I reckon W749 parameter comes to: 2.3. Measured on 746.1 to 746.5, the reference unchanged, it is 0.2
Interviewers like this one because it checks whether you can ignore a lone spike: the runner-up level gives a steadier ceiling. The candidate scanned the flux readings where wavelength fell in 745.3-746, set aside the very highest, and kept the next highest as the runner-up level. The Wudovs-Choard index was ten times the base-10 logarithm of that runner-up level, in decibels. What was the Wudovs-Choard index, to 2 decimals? 9.53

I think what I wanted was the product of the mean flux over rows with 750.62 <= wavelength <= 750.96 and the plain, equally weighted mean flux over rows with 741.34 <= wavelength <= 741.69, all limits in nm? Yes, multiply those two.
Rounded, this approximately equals 84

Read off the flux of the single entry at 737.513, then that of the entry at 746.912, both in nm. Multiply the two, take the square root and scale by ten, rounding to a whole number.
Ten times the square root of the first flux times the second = 93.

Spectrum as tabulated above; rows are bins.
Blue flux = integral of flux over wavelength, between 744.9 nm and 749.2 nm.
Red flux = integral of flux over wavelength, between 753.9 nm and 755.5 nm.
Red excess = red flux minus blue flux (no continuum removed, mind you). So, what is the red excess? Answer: -26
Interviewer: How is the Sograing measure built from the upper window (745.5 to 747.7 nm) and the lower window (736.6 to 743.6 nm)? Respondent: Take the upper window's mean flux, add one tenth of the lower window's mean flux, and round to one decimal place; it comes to 9.6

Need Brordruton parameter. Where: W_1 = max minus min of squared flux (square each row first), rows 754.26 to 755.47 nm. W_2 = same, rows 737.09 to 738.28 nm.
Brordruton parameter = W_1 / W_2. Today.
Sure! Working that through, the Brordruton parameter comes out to 1.1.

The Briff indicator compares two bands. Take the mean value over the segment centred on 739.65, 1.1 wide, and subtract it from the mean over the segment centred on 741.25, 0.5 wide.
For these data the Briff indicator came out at 1.1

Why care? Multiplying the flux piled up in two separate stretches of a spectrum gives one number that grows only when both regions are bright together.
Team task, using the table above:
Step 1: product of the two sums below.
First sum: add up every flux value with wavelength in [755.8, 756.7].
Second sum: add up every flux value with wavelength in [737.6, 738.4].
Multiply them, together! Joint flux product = 2134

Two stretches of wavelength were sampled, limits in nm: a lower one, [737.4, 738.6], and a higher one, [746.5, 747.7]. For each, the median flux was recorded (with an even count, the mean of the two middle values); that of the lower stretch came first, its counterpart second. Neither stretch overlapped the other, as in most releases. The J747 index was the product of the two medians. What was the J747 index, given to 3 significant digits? 87.0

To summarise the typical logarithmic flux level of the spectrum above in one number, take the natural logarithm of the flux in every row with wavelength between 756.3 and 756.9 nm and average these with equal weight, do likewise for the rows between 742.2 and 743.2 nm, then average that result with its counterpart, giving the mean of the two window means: 2.20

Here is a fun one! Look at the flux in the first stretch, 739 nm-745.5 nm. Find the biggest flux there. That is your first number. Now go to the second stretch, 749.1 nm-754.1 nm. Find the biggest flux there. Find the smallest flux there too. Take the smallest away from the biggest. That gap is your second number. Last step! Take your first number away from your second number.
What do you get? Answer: -5.3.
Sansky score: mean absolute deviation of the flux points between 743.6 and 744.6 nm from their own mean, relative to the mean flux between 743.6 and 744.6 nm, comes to 0.0121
